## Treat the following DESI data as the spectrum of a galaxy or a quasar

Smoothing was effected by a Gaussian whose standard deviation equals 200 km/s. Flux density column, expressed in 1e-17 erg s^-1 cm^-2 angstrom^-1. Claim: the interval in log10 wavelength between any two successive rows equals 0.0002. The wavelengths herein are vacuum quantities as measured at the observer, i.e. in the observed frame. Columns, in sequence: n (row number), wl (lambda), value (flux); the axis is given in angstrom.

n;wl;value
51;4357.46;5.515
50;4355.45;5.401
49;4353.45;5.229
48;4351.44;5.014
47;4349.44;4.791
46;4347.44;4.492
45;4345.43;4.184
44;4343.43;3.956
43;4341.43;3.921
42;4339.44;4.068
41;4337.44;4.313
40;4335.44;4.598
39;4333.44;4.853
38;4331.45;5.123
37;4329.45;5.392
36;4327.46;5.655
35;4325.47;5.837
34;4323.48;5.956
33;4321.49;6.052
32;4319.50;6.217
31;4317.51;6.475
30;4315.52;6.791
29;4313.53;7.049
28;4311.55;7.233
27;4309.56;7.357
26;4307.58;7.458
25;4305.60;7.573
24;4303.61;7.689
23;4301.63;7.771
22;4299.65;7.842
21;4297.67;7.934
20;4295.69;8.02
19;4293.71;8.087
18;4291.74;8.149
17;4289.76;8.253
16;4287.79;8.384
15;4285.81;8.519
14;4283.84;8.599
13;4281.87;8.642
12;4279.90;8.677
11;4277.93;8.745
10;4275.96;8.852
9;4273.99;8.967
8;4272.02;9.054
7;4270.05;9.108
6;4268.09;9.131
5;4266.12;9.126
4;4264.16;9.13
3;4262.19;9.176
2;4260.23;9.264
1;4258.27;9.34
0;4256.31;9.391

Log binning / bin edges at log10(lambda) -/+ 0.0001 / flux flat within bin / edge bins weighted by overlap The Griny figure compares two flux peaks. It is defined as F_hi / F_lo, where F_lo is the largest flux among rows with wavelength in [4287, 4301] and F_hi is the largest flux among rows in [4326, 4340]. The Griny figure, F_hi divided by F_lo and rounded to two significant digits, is 0.67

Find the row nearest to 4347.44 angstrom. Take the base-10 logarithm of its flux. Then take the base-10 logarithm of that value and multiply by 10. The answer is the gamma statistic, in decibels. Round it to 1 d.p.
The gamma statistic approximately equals -1.9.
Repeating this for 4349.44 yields -1.7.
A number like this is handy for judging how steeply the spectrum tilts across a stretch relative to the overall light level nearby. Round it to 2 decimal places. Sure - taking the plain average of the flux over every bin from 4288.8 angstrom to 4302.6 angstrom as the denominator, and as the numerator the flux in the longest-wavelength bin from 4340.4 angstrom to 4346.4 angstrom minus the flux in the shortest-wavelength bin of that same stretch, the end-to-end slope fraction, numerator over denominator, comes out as 0.03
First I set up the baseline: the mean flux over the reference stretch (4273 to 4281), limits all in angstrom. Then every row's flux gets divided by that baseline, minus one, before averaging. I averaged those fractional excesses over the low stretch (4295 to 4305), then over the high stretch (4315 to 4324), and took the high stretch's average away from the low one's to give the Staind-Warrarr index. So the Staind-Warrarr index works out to 0.18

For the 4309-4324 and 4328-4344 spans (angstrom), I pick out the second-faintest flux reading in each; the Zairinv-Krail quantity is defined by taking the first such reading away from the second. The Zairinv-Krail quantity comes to -2.1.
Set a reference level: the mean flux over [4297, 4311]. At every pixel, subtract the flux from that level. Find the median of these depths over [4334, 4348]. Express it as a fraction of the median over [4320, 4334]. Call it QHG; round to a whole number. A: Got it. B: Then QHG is 2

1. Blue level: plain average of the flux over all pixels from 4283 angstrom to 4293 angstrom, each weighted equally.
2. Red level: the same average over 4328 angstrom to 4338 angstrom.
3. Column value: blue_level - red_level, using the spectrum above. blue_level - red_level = 3.5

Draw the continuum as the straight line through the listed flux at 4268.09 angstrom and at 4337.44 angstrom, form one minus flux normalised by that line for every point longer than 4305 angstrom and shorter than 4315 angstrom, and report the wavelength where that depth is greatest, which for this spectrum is 4305.60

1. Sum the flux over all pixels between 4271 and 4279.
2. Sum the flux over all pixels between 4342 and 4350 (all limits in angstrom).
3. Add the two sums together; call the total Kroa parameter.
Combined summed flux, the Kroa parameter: 53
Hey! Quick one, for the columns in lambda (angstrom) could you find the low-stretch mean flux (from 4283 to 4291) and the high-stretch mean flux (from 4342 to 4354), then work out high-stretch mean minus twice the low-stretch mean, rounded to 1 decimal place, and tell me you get -12.3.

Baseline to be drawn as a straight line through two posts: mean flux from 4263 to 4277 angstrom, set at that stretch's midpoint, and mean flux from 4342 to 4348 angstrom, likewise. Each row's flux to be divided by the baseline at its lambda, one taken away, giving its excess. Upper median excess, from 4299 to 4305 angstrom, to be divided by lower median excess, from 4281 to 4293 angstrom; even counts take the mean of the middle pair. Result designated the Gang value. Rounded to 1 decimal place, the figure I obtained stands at 1.8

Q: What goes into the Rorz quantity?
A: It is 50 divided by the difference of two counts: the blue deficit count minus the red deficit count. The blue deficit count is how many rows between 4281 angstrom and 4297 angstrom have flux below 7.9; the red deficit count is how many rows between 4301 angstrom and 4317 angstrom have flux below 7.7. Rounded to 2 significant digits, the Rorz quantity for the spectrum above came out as -7.1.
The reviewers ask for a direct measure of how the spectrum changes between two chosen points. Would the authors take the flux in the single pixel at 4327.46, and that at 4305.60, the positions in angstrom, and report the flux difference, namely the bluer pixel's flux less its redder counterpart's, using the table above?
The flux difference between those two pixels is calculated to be 1.9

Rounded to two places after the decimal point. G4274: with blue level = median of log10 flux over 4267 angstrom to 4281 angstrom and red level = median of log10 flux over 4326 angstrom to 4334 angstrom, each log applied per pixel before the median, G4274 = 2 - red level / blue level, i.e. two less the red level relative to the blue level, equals 1.24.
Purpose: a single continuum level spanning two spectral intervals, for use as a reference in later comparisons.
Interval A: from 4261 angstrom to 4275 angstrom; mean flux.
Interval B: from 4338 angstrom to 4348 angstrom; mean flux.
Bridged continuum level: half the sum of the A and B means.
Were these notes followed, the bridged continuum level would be 6.6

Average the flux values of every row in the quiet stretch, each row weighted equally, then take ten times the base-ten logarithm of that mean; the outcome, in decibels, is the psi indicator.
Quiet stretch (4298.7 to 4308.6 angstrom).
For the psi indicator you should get 8.8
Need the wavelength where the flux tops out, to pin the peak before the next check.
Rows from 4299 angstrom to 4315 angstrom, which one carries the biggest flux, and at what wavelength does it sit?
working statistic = 4299.65 angstrom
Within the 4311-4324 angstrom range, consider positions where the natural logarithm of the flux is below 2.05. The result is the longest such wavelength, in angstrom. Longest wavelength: 4323.48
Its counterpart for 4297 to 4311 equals 4309.56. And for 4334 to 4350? 4349.44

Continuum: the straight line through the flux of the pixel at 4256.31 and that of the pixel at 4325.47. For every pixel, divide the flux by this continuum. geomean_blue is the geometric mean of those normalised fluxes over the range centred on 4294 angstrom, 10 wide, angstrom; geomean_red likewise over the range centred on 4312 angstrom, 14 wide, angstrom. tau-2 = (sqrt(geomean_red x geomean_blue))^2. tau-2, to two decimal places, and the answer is 1.18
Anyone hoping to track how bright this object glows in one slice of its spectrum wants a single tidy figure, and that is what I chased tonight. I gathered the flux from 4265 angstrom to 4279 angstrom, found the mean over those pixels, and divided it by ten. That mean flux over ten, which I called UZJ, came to 0.90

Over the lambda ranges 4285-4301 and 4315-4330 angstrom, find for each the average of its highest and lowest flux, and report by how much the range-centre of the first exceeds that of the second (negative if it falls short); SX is 2.1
